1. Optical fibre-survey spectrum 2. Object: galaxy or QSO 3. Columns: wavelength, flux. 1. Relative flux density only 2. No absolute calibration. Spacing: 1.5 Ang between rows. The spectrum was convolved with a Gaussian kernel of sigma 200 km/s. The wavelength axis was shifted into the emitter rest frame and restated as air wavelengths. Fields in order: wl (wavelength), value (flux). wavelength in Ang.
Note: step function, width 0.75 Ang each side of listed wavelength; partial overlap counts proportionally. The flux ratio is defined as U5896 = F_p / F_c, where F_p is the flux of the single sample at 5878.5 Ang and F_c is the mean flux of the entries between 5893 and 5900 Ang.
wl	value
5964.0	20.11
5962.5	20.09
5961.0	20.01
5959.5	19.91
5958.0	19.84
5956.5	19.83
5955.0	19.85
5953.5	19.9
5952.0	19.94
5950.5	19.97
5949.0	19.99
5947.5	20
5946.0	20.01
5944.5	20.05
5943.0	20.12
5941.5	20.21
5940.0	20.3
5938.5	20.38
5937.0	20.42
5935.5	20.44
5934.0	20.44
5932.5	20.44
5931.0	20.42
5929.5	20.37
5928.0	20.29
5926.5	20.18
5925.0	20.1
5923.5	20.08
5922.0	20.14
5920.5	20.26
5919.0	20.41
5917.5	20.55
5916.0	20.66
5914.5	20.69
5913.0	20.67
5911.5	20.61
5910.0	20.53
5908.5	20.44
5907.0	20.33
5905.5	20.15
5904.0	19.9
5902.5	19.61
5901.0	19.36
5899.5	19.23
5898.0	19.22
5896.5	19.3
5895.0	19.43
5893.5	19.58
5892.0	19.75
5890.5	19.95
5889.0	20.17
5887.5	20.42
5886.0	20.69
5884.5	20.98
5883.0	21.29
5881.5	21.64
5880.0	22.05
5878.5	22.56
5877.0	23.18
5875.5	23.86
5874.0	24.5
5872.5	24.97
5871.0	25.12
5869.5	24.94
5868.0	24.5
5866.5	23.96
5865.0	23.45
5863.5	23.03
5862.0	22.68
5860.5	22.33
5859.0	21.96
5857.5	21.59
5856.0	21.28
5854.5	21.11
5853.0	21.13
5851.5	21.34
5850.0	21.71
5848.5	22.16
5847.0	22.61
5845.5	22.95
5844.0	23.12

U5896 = 1.17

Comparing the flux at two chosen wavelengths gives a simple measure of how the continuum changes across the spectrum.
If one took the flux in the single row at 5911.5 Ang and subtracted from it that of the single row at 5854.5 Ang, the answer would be -0.5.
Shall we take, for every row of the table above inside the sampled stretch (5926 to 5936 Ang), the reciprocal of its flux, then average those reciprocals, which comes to 0.049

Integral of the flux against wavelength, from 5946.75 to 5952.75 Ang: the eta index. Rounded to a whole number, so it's 120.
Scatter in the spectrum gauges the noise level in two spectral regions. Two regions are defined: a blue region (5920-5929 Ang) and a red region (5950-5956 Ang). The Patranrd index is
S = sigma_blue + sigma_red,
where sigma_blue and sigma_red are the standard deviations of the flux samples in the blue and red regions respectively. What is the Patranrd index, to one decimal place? 0.1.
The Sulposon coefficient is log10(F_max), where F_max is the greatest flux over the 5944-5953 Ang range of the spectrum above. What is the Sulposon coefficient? 1.30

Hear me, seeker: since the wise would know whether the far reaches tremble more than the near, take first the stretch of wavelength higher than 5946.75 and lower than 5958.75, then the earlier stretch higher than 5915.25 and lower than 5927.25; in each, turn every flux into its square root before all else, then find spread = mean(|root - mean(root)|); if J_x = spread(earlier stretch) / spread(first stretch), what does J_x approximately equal 3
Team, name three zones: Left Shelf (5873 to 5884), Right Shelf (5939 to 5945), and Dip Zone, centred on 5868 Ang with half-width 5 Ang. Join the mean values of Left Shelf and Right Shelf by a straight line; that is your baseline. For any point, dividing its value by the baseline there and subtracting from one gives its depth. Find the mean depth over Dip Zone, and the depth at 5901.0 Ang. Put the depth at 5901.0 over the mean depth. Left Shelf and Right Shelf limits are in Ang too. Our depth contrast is -2.3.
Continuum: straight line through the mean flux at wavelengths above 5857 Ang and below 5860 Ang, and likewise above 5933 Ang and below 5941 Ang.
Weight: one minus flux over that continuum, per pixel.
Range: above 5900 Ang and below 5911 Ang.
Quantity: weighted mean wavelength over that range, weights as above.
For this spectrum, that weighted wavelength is 5904.0 Ang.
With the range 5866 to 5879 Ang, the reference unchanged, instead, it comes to 5871.8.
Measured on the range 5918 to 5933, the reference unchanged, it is 5924.0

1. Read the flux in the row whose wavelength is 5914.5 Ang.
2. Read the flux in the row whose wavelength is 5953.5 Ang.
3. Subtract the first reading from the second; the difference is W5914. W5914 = -0.8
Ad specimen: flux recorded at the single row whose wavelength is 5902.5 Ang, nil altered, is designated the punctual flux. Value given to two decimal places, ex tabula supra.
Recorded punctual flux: 19.61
